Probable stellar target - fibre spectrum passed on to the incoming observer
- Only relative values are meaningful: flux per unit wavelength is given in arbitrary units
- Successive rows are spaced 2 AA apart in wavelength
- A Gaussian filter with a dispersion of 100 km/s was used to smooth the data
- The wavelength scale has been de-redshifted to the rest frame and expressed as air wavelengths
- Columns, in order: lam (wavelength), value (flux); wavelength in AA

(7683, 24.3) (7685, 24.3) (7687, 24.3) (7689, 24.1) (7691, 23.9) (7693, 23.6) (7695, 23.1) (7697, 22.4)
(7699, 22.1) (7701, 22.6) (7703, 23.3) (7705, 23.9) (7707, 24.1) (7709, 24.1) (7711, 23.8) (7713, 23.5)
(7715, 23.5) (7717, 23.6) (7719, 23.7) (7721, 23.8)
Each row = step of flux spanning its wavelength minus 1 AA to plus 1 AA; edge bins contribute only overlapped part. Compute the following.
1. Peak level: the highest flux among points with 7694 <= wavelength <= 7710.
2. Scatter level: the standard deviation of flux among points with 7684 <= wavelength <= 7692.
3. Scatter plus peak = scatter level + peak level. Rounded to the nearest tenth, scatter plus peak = 24.3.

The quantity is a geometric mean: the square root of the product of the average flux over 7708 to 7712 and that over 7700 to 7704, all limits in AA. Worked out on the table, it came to 23.4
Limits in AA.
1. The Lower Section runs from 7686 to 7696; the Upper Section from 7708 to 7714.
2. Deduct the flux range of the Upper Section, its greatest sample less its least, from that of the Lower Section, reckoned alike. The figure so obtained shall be 0.6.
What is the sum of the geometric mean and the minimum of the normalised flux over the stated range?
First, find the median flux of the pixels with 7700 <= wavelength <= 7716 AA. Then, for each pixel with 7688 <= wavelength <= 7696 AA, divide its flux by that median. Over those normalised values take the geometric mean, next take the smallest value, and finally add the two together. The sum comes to 1.98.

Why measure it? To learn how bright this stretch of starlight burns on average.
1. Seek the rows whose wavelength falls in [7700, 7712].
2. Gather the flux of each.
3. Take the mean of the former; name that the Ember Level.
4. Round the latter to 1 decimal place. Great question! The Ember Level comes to 23.6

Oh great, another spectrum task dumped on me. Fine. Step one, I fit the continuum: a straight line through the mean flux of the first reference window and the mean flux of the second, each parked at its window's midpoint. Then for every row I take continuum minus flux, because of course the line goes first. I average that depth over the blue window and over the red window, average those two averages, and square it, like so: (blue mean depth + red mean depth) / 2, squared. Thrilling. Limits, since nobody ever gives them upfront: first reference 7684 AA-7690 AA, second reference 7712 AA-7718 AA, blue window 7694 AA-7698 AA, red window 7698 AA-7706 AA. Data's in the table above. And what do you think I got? 1.1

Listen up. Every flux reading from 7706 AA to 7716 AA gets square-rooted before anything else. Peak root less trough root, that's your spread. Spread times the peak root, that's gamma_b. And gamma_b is 0.30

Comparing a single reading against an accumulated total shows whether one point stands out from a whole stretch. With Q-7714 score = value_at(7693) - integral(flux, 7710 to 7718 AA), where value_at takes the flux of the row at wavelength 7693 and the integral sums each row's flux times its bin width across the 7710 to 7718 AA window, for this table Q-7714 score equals -165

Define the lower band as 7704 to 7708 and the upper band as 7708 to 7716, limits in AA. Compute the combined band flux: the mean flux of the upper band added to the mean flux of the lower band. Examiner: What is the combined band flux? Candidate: 47.7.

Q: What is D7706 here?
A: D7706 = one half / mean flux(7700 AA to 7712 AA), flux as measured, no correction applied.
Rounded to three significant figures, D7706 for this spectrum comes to 0.0212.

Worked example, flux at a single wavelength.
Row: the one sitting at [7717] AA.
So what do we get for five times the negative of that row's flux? -118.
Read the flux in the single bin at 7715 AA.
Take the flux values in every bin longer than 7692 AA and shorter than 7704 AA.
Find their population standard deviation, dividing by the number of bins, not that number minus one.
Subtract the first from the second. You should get -22.97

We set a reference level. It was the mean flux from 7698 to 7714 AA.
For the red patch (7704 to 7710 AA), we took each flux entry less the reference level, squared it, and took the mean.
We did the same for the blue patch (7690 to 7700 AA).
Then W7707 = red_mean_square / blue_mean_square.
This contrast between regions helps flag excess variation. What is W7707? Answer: 0.6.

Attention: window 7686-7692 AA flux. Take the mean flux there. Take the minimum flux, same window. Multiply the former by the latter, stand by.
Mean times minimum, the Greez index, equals 576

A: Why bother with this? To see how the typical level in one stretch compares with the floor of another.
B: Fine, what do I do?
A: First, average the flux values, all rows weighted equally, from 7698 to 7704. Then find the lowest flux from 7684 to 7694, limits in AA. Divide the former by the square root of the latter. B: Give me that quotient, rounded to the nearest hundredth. 4.67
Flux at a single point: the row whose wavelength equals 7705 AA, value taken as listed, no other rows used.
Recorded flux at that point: 23.9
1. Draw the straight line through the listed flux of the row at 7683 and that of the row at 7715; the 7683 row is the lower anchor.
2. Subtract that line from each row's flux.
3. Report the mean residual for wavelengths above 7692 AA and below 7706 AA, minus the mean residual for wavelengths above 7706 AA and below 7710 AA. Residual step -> -1.3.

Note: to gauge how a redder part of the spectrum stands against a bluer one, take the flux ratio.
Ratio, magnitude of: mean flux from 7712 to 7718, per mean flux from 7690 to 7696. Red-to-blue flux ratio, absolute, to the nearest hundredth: 1.00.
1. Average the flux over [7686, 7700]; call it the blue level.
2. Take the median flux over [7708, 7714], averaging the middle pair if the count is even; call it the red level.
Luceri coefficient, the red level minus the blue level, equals 0.44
